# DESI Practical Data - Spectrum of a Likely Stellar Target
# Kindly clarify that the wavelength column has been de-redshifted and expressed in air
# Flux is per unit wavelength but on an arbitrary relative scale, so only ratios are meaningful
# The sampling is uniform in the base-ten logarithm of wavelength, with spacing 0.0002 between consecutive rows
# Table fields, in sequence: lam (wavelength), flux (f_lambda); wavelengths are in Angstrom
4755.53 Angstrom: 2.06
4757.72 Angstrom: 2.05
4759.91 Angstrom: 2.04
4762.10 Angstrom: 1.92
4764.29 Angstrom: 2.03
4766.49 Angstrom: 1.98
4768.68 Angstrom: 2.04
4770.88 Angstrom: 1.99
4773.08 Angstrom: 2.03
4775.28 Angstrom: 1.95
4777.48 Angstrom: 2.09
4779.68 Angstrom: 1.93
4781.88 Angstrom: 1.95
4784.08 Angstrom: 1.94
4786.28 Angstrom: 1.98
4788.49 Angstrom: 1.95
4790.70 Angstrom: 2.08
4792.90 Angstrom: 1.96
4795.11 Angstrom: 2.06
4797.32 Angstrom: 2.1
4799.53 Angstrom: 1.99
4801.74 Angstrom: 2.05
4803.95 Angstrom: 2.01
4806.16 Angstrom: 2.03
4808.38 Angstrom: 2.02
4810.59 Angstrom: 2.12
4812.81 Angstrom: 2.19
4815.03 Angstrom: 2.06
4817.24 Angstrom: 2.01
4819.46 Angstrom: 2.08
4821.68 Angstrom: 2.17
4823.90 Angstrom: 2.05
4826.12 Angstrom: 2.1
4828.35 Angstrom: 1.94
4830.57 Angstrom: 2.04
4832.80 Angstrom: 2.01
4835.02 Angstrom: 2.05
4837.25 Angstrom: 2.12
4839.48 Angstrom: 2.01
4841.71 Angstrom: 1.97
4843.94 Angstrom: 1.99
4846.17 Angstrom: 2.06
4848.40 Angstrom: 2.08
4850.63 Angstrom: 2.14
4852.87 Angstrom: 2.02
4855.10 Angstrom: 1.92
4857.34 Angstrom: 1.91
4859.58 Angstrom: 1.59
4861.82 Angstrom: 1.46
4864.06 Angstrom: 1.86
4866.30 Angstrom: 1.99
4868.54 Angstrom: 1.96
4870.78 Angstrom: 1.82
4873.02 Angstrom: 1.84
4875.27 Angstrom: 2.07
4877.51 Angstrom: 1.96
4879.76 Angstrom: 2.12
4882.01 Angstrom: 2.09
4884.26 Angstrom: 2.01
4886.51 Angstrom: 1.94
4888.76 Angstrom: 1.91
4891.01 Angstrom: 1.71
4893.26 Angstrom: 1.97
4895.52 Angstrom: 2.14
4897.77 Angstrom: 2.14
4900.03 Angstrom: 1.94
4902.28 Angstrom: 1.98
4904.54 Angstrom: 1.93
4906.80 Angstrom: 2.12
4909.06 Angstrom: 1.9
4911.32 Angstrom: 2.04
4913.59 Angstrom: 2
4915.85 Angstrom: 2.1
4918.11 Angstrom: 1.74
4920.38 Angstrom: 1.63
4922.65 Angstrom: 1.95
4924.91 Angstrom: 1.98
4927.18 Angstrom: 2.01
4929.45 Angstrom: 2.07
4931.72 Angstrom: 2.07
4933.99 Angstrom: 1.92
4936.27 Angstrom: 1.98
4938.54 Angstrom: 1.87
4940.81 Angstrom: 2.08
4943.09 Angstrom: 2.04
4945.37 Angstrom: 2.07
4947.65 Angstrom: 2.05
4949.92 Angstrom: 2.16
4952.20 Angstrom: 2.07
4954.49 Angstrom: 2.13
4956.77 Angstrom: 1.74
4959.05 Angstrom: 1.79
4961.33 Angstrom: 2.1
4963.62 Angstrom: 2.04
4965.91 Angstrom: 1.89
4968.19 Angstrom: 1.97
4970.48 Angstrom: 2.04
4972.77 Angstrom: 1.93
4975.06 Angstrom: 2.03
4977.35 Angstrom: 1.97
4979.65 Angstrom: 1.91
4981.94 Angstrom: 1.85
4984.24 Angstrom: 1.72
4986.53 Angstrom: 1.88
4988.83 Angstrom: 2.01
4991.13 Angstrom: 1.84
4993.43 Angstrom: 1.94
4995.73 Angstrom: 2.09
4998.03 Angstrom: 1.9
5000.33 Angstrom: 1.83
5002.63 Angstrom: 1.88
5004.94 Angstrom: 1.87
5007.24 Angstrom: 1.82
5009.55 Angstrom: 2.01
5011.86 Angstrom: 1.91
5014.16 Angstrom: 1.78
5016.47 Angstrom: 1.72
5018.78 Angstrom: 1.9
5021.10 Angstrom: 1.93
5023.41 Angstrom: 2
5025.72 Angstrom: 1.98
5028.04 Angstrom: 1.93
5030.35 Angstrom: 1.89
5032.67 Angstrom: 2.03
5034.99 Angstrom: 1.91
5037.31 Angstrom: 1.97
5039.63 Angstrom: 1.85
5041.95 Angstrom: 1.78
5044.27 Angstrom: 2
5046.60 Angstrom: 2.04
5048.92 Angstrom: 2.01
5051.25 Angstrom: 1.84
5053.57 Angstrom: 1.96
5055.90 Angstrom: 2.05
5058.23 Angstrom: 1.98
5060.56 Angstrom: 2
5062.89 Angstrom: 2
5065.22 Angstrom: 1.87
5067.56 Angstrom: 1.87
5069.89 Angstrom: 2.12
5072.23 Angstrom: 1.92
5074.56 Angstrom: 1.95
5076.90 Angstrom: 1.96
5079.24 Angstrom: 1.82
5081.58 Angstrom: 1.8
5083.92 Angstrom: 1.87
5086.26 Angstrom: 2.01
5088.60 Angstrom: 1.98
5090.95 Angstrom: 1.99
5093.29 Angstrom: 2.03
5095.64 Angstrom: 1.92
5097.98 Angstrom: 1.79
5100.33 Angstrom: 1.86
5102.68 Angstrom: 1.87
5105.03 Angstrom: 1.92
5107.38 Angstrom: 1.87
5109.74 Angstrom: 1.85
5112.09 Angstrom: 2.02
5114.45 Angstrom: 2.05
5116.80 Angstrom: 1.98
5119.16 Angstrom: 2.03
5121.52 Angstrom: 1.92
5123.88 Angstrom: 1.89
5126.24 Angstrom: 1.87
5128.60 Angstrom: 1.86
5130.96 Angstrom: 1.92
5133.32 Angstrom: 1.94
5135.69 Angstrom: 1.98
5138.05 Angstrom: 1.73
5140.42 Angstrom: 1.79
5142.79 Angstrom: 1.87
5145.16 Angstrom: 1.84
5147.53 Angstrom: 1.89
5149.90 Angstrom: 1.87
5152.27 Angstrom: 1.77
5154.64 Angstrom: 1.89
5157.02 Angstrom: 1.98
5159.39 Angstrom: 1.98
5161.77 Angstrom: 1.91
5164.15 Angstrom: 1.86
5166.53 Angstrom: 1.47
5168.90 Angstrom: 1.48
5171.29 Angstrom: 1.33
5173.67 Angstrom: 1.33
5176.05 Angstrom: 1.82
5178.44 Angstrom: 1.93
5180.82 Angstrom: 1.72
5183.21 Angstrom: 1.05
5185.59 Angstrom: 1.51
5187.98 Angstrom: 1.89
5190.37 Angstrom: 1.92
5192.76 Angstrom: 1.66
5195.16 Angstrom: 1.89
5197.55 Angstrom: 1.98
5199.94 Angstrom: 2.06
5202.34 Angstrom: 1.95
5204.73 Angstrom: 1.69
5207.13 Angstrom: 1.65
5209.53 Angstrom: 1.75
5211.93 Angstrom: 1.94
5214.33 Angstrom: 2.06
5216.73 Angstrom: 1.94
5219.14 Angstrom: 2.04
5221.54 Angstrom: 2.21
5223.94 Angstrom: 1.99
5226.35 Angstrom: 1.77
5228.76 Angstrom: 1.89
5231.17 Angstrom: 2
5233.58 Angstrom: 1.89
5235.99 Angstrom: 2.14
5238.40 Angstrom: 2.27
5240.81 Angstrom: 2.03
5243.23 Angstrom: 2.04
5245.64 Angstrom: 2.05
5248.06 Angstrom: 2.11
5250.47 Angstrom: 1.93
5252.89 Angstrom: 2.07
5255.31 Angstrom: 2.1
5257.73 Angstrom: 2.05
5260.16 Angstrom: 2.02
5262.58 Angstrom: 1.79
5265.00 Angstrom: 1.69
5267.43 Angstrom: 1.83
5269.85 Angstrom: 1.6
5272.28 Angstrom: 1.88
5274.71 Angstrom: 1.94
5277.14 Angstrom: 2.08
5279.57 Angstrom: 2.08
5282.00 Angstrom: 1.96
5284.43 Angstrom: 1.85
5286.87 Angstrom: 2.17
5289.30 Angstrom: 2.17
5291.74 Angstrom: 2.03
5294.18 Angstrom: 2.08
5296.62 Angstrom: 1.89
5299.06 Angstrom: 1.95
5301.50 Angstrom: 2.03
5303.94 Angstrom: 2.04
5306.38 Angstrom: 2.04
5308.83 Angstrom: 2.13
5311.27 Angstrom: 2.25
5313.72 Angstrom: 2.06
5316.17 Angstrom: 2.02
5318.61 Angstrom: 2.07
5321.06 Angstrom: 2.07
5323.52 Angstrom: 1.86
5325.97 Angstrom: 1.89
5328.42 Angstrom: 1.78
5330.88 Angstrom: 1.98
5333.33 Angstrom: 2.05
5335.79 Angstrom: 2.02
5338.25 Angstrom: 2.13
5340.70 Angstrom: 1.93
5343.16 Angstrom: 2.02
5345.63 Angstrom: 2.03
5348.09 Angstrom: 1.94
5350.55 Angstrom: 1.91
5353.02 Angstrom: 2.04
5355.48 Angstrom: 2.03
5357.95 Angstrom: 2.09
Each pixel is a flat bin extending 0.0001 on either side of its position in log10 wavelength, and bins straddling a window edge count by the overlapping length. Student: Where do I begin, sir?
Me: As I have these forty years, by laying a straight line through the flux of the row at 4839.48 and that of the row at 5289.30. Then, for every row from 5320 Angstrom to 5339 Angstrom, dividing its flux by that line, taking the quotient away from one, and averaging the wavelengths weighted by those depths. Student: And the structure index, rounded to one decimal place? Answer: 5328.3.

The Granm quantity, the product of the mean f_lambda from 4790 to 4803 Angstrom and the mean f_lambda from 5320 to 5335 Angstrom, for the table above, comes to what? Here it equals 3.95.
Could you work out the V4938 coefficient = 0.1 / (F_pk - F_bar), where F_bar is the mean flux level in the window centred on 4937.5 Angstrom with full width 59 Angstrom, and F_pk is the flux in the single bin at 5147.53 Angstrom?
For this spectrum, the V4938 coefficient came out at -1.1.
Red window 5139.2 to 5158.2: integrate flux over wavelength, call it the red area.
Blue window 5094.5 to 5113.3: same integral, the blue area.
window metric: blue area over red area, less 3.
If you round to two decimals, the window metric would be -2.00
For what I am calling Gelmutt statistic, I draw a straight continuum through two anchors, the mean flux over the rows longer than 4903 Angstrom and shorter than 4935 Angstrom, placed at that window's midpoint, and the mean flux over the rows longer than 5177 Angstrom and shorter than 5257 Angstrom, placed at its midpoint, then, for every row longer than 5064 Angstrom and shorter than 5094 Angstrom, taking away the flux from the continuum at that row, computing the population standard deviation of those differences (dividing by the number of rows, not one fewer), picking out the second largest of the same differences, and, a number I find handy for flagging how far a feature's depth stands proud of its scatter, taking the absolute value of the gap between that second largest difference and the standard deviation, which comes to 0.03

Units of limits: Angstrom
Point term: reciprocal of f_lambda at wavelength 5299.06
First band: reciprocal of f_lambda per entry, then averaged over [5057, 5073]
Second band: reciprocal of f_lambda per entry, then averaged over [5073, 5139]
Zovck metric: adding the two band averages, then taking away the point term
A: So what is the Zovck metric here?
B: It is 0.519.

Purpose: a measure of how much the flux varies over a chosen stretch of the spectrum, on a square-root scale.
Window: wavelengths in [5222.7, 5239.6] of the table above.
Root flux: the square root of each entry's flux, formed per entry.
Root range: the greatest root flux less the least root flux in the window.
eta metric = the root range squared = 0.031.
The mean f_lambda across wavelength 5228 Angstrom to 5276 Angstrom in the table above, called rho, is 1.97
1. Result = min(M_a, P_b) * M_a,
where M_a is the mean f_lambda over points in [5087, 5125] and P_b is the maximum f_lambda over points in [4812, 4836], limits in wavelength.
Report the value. 3.75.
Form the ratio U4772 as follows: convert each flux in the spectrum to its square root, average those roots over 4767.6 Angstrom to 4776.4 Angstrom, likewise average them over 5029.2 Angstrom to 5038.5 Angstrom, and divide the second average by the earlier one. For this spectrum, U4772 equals 0.99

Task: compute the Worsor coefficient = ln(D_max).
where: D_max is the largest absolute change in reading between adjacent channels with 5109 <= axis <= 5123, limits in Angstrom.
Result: -1.8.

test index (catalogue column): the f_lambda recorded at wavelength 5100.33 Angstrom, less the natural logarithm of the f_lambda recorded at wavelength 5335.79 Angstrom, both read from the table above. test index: 1.16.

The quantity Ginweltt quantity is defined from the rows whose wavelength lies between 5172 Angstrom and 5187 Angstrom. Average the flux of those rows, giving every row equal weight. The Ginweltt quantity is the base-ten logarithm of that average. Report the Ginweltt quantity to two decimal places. 0.19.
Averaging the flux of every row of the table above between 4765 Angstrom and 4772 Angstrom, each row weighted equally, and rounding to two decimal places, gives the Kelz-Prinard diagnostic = 2.00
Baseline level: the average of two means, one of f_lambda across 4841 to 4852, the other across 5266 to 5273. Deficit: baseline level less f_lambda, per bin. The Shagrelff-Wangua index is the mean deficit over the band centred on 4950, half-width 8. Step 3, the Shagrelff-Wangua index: -0.13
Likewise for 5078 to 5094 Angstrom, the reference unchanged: -0.02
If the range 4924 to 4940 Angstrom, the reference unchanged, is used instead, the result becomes -0.08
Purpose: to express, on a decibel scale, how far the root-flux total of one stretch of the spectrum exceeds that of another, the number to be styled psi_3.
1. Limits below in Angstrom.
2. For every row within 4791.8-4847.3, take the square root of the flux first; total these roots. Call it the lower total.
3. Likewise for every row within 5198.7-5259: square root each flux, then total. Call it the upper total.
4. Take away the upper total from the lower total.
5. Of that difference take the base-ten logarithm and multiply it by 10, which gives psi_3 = -2.4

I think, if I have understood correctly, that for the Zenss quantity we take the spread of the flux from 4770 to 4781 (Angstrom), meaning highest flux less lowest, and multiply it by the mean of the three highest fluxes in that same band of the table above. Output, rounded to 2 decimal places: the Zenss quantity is 0.33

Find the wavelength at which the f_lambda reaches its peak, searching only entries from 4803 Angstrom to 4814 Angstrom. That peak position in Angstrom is 4812.81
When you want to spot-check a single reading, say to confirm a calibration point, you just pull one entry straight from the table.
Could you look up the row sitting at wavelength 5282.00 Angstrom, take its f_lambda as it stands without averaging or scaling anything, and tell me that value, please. 1.96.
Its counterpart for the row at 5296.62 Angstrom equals 1.89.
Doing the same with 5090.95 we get 1.99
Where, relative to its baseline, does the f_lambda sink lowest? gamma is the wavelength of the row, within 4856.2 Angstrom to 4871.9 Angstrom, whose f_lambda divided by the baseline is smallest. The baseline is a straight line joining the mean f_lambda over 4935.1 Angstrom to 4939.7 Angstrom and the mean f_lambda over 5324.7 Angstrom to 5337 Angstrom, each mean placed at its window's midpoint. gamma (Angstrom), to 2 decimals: 4861.82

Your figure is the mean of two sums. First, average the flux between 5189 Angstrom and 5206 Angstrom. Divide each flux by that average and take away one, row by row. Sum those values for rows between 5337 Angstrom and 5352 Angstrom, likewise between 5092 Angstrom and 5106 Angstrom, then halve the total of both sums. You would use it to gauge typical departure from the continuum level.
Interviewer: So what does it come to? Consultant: 0.2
